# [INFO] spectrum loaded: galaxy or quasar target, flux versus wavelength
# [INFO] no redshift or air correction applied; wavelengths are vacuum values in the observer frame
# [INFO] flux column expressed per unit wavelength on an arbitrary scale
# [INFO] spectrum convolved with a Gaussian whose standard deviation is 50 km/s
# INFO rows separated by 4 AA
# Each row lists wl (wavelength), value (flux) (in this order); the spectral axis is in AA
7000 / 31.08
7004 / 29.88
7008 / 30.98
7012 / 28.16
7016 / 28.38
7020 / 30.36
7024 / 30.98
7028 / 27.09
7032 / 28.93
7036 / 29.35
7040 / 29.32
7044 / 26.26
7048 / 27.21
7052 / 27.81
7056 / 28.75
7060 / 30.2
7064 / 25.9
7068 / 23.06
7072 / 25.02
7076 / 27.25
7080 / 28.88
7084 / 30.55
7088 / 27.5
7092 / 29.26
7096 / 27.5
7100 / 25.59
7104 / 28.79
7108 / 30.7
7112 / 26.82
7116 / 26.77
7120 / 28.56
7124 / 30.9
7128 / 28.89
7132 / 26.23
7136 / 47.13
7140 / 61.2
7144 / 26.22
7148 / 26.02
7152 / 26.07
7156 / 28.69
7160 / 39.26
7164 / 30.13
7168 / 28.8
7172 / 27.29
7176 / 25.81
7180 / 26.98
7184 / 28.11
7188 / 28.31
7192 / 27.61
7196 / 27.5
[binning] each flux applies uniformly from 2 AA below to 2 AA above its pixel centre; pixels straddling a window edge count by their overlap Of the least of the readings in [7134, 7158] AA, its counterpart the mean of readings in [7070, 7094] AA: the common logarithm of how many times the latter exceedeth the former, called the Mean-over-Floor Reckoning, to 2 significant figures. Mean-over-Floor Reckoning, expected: 0.033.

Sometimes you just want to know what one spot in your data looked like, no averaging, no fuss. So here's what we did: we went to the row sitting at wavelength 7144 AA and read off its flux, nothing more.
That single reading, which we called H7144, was 26.22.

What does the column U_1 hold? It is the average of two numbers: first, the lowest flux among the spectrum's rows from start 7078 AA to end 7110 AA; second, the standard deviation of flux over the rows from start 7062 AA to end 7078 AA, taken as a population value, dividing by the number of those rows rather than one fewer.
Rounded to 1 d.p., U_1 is 13.6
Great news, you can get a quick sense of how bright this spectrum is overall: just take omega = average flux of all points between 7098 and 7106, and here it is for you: 27.2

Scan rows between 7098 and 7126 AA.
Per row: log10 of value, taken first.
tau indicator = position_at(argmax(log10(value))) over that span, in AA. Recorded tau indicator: 7124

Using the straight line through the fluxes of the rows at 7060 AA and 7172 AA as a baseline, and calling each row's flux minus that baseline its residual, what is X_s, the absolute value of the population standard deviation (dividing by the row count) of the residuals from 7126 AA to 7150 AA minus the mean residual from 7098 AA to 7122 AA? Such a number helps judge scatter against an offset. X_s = 15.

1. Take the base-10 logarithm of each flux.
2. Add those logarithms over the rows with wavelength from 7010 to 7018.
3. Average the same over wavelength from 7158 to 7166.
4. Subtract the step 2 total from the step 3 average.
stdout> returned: -1.37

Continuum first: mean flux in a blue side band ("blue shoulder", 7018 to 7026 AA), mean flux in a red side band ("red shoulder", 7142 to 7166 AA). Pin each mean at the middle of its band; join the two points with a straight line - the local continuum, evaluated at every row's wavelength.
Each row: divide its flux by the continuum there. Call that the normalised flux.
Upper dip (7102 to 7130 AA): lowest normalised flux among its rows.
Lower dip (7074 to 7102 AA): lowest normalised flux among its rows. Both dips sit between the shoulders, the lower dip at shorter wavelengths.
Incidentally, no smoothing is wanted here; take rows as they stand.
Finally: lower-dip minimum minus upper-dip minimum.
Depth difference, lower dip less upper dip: -0.04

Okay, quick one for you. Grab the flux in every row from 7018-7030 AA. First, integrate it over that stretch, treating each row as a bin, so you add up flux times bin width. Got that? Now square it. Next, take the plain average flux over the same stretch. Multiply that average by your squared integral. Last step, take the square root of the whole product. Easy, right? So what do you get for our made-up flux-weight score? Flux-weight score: 1920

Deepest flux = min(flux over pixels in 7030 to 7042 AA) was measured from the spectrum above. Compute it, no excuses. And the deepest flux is 28.93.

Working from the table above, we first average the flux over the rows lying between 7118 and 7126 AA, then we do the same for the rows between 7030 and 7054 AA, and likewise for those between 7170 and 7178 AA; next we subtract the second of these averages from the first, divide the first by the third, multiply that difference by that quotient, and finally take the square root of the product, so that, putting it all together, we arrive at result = 1.3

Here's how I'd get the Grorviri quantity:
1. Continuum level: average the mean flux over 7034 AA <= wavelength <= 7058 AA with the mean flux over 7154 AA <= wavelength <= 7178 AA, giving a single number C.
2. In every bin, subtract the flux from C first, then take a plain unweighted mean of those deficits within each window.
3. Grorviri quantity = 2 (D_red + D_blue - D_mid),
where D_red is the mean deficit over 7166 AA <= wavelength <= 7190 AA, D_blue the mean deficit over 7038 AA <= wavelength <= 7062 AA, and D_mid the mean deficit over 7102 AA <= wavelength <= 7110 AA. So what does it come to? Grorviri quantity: 6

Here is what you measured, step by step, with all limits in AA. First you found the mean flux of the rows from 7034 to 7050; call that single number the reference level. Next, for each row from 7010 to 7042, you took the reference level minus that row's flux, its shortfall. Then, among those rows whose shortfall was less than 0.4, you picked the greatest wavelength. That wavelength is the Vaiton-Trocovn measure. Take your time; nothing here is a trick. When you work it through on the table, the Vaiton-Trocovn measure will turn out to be 7040 AA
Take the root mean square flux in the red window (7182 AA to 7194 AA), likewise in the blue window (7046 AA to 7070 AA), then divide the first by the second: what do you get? 1.03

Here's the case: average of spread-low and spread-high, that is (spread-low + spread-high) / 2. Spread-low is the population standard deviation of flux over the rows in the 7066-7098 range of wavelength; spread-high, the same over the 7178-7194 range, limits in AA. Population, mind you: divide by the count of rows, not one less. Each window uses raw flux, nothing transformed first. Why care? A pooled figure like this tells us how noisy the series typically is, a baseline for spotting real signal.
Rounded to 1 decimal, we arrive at 1.4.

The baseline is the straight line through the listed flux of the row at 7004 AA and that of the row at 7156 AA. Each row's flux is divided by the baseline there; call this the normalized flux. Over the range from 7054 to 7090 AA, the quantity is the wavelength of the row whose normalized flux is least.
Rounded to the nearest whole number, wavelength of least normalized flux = 7068 AA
